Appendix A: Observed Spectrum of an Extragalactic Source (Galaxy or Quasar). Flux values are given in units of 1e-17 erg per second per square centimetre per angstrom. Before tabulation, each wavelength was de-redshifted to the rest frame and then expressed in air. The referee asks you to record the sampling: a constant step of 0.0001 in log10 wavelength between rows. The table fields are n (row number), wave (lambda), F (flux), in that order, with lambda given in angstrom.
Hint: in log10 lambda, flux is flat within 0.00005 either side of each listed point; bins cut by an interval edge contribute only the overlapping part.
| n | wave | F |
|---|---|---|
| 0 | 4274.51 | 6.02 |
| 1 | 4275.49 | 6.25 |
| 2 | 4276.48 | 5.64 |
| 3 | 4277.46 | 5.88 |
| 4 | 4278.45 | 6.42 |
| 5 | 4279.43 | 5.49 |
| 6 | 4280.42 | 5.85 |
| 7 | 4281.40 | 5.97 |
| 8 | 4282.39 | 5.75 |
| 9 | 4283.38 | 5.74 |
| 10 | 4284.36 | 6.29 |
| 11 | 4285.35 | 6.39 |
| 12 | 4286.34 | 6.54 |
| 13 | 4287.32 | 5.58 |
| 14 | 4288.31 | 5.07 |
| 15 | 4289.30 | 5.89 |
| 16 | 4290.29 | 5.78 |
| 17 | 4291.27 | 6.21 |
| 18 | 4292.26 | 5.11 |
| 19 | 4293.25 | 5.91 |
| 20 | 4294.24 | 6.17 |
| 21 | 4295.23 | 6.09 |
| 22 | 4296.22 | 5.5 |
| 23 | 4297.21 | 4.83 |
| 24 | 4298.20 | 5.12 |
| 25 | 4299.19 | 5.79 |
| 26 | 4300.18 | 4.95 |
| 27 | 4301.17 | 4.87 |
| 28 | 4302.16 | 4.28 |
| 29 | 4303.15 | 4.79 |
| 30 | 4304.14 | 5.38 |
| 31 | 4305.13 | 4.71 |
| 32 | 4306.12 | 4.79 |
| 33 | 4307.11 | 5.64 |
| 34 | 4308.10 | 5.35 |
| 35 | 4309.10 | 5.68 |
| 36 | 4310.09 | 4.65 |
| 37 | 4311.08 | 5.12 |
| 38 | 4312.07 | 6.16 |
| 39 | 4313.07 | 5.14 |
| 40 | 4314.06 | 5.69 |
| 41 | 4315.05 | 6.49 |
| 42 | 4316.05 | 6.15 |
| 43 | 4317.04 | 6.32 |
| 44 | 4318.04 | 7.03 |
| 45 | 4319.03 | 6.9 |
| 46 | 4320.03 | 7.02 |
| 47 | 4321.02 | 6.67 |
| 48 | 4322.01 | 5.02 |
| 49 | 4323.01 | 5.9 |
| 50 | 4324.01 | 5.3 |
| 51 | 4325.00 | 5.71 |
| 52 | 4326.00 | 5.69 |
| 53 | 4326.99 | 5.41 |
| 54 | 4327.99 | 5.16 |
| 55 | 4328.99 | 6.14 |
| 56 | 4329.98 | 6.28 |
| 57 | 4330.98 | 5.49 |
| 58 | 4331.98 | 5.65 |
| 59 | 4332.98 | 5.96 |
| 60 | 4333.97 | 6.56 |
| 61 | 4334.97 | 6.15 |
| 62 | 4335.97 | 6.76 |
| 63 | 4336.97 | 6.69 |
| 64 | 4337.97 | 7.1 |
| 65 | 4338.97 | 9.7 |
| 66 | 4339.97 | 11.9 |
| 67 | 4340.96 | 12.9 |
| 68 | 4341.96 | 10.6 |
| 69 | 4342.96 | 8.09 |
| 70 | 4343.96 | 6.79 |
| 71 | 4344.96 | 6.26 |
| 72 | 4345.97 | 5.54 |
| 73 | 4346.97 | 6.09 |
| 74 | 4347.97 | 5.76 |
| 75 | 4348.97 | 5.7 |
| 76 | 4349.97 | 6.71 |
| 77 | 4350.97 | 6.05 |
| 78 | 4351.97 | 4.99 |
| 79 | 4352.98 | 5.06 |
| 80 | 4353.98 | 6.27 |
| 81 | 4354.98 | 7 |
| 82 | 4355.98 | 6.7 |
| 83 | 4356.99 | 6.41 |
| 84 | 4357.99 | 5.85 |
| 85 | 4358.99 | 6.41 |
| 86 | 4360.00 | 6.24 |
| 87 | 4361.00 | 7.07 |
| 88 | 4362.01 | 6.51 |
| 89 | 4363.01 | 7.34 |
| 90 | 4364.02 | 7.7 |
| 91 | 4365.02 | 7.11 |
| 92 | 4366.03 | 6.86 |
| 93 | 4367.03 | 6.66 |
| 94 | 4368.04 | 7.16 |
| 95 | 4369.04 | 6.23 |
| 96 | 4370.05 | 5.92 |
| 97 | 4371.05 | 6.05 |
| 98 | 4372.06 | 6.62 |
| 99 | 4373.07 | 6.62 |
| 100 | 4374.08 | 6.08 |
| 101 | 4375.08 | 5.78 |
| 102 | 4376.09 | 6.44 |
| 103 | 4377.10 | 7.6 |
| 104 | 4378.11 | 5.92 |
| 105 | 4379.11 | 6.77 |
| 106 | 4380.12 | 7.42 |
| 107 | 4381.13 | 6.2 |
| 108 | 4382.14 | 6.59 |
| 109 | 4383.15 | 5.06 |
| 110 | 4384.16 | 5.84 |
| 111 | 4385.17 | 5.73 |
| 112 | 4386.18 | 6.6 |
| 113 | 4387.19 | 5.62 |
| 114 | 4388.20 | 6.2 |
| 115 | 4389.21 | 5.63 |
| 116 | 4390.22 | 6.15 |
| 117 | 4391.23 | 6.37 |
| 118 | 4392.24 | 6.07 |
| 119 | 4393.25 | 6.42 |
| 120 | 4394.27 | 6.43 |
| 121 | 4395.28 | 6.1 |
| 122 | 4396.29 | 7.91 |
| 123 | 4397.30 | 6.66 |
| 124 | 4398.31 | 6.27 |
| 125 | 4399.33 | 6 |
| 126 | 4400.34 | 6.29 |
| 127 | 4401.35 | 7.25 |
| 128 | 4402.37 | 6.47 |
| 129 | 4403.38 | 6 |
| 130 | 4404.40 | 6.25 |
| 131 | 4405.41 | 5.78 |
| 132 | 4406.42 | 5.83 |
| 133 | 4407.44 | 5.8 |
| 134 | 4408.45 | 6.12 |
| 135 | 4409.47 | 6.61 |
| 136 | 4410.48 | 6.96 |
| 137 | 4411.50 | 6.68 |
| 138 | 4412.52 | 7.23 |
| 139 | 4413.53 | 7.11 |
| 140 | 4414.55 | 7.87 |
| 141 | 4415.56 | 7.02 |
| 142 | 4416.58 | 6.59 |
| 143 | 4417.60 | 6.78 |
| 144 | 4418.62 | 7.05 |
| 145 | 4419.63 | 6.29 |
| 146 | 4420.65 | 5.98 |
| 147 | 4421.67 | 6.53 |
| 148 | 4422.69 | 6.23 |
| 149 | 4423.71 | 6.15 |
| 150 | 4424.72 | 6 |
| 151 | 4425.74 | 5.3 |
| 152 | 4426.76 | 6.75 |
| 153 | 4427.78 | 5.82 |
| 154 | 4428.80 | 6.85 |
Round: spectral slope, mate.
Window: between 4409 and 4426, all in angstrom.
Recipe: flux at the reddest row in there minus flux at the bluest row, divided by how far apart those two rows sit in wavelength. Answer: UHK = -0.081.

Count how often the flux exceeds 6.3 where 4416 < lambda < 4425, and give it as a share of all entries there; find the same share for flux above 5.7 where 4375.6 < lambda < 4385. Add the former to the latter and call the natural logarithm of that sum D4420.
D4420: 0.29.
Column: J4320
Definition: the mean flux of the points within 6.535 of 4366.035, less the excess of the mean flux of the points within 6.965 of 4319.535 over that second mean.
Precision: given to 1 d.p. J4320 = 7.4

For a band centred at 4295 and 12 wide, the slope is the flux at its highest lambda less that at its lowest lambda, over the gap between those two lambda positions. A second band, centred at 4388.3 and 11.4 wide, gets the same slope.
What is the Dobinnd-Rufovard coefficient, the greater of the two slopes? 0.13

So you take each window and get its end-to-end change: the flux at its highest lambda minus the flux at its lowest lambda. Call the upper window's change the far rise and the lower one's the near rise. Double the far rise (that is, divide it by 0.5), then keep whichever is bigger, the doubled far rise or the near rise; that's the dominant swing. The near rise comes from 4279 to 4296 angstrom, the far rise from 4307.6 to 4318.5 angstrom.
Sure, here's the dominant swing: 3.4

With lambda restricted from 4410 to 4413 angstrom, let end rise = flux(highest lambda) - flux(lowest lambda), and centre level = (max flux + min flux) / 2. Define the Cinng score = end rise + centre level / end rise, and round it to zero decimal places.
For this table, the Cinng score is 26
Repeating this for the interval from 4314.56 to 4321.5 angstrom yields 37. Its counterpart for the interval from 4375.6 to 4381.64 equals -28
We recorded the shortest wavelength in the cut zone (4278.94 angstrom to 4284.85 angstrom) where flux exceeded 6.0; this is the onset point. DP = 4284.36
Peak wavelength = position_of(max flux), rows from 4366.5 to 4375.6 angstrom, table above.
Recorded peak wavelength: 4368.04 angstrom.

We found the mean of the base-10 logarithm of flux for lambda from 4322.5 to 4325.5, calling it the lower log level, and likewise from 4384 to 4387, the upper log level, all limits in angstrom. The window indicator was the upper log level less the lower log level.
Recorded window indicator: 0.031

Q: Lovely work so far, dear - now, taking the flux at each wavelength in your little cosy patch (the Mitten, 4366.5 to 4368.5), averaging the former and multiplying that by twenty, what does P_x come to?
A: 138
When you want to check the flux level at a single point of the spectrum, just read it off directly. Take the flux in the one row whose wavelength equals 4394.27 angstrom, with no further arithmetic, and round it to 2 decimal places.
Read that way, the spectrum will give 6.43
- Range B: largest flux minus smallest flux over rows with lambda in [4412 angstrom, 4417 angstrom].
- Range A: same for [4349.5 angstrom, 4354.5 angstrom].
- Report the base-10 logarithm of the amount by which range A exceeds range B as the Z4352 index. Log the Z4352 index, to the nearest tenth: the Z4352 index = -0.4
